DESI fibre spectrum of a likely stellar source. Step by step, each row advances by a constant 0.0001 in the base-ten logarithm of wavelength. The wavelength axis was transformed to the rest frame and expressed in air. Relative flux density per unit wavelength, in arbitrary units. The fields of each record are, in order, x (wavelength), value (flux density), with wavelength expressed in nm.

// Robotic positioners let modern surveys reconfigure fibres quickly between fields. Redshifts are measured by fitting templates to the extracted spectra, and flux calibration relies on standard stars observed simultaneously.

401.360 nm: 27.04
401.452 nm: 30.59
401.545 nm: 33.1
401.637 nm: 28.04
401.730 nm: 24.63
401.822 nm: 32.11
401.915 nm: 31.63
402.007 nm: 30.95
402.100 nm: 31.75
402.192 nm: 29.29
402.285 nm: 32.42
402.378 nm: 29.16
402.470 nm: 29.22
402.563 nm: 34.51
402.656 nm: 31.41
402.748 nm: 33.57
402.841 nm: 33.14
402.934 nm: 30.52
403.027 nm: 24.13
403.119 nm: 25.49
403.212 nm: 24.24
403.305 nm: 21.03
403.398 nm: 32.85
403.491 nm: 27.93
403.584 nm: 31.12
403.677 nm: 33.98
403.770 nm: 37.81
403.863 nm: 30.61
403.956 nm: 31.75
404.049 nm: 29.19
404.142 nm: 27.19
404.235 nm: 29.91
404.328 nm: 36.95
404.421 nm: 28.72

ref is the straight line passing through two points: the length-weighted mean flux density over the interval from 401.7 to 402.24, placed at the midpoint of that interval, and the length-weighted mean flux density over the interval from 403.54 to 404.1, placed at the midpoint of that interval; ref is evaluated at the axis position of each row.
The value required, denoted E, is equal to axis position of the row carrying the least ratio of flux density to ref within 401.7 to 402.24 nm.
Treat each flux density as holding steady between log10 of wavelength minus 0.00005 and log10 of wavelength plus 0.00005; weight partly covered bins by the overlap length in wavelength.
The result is 401.730 nm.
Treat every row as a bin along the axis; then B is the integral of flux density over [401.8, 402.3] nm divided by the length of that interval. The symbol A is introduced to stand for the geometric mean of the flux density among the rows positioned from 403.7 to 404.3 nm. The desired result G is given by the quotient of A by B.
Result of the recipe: 0.99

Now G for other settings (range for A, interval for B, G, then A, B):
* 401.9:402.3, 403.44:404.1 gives 0.98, 31.2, 31.7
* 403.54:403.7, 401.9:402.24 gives 1.05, 32.5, 30.9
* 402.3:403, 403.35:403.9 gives 0.98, 31.6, 32.4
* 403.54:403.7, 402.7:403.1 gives 1.08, 32.5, 30.1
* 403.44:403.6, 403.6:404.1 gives 0.91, 29.5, 32.5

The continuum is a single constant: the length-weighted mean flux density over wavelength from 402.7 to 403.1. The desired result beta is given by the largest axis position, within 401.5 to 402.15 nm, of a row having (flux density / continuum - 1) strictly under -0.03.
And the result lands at 401.730 nm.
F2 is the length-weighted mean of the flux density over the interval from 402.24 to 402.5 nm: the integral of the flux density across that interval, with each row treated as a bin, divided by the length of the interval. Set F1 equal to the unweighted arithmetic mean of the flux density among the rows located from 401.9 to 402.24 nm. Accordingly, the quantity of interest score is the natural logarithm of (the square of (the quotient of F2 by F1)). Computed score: 0.0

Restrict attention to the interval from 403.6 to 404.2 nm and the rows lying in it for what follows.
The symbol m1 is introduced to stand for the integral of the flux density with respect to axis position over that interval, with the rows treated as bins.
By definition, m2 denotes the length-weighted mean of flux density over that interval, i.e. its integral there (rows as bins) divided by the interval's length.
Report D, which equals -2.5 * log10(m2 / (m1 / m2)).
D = -4.31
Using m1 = 19.0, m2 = 31.7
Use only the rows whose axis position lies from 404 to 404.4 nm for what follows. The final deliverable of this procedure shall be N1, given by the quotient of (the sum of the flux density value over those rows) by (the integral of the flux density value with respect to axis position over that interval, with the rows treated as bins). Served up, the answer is 10.0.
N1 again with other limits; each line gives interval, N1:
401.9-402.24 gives 11.8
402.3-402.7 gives 10.0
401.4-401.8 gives 9.9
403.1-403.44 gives 11.8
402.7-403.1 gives 10.1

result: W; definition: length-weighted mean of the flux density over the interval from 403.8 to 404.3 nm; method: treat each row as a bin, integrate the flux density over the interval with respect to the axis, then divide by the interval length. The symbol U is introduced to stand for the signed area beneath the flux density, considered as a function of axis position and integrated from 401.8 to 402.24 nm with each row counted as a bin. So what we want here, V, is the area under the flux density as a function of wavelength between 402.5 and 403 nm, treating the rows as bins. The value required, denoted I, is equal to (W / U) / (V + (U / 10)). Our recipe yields 0.127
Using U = 13.7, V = 16.1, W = 30.3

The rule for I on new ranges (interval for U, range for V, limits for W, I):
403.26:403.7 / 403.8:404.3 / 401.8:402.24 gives 0.148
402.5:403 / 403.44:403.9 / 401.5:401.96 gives 0.113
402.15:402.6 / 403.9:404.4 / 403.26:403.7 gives 0.125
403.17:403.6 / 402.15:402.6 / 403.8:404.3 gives 0.172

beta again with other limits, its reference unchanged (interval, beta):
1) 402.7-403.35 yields 403.305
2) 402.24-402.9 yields 402.378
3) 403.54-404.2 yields 404.142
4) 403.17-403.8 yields 403.491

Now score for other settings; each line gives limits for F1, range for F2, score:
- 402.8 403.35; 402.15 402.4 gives 0.3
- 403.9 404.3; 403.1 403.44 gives -0.3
